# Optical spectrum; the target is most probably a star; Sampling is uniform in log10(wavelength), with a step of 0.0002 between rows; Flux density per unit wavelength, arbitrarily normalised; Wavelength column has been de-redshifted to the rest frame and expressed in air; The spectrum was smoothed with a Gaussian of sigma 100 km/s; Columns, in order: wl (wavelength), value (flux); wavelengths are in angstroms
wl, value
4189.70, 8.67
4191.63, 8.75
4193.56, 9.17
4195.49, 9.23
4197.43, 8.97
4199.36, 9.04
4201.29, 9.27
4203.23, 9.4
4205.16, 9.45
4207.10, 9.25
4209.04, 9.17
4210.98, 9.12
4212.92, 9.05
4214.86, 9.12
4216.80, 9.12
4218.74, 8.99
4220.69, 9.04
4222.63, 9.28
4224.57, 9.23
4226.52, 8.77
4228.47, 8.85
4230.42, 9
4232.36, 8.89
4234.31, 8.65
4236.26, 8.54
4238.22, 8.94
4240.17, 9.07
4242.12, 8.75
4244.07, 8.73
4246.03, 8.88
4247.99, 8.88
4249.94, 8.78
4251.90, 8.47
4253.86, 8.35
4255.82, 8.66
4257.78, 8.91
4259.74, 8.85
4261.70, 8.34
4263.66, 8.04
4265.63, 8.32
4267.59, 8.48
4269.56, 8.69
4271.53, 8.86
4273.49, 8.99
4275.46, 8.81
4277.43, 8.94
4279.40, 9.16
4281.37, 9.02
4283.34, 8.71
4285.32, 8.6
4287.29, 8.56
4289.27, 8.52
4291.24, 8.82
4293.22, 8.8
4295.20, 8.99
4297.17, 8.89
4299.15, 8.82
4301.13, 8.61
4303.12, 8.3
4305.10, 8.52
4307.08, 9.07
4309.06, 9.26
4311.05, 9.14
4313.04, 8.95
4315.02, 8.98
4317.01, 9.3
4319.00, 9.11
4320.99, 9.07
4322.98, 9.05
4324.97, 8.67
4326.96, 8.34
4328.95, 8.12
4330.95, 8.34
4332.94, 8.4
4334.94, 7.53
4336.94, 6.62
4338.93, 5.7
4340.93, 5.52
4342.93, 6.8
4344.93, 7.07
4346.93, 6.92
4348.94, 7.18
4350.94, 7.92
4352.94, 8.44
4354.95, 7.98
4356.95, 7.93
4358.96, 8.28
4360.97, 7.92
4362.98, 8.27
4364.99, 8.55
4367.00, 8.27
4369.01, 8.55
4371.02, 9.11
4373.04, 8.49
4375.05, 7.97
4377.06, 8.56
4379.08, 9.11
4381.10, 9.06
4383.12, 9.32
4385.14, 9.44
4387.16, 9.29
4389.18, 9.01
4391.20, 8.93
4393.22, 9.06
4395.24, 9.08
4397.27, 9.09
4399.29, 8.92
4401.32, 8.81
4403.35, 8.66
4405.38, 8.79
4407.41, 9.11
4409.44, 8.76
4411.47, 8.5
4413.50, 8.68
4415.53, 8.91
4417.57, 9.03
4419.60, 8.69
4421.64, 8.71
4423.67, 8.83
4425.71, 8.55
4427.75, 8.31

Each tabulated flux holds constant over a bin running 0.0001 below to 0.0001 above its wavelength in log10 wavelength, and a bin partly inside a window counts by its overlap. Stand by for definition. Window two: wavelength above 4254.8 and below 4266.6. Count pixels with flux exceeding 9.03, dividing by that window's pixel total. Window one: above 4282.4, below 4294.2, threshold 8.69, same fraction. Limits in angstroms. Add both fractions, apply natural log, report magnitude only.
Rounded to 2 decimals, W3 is 0.69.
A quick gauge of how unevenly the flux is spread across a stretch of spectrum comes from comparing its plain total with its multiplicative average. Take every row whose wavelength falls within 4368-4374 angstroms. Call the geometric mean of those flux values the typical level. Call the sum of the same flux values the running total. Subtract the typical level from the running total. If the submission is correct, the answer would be 17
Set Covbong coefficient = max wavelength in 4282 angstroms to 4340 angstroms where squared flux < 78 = 4338.93 angstroms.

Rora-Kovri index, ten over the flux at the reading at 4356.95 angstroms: 1.26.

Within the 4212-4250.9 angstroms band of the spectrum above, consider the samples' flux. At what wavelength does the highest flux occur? 4222.63 angstroms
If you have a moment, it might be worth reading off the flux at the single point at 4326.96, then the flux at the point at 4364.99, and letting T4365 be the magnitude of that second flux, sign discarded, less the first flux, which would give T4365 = 0.21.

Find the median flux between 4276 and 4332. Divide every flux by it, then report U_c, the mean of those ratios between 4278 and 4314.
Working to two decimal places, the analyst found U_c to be 1.00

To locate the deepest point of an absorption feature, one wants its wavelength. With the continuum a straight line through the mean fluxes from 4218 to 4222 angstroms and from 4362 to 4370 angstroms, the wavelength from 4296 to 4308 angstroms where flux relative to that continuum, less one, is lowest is 4303.12 angstroms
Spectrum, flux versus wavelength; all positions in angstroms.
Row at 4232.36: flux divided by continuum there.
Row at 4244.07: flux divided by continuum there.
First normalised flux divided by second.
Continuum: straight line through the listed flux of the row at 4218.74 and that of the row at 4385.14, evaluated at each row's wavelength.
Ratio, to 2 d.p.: 1.02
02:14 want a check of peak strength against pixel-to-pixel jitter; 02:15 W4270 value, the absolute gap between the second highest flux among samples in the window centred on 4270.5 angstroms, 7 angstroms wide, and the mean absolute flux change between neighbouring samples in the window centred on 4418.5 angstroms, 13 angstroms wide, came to 8.69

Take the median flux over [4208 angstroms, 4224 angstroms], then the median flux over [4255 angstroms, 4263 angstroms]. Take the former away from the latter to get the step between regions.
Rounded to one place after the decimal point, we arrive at -0.4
